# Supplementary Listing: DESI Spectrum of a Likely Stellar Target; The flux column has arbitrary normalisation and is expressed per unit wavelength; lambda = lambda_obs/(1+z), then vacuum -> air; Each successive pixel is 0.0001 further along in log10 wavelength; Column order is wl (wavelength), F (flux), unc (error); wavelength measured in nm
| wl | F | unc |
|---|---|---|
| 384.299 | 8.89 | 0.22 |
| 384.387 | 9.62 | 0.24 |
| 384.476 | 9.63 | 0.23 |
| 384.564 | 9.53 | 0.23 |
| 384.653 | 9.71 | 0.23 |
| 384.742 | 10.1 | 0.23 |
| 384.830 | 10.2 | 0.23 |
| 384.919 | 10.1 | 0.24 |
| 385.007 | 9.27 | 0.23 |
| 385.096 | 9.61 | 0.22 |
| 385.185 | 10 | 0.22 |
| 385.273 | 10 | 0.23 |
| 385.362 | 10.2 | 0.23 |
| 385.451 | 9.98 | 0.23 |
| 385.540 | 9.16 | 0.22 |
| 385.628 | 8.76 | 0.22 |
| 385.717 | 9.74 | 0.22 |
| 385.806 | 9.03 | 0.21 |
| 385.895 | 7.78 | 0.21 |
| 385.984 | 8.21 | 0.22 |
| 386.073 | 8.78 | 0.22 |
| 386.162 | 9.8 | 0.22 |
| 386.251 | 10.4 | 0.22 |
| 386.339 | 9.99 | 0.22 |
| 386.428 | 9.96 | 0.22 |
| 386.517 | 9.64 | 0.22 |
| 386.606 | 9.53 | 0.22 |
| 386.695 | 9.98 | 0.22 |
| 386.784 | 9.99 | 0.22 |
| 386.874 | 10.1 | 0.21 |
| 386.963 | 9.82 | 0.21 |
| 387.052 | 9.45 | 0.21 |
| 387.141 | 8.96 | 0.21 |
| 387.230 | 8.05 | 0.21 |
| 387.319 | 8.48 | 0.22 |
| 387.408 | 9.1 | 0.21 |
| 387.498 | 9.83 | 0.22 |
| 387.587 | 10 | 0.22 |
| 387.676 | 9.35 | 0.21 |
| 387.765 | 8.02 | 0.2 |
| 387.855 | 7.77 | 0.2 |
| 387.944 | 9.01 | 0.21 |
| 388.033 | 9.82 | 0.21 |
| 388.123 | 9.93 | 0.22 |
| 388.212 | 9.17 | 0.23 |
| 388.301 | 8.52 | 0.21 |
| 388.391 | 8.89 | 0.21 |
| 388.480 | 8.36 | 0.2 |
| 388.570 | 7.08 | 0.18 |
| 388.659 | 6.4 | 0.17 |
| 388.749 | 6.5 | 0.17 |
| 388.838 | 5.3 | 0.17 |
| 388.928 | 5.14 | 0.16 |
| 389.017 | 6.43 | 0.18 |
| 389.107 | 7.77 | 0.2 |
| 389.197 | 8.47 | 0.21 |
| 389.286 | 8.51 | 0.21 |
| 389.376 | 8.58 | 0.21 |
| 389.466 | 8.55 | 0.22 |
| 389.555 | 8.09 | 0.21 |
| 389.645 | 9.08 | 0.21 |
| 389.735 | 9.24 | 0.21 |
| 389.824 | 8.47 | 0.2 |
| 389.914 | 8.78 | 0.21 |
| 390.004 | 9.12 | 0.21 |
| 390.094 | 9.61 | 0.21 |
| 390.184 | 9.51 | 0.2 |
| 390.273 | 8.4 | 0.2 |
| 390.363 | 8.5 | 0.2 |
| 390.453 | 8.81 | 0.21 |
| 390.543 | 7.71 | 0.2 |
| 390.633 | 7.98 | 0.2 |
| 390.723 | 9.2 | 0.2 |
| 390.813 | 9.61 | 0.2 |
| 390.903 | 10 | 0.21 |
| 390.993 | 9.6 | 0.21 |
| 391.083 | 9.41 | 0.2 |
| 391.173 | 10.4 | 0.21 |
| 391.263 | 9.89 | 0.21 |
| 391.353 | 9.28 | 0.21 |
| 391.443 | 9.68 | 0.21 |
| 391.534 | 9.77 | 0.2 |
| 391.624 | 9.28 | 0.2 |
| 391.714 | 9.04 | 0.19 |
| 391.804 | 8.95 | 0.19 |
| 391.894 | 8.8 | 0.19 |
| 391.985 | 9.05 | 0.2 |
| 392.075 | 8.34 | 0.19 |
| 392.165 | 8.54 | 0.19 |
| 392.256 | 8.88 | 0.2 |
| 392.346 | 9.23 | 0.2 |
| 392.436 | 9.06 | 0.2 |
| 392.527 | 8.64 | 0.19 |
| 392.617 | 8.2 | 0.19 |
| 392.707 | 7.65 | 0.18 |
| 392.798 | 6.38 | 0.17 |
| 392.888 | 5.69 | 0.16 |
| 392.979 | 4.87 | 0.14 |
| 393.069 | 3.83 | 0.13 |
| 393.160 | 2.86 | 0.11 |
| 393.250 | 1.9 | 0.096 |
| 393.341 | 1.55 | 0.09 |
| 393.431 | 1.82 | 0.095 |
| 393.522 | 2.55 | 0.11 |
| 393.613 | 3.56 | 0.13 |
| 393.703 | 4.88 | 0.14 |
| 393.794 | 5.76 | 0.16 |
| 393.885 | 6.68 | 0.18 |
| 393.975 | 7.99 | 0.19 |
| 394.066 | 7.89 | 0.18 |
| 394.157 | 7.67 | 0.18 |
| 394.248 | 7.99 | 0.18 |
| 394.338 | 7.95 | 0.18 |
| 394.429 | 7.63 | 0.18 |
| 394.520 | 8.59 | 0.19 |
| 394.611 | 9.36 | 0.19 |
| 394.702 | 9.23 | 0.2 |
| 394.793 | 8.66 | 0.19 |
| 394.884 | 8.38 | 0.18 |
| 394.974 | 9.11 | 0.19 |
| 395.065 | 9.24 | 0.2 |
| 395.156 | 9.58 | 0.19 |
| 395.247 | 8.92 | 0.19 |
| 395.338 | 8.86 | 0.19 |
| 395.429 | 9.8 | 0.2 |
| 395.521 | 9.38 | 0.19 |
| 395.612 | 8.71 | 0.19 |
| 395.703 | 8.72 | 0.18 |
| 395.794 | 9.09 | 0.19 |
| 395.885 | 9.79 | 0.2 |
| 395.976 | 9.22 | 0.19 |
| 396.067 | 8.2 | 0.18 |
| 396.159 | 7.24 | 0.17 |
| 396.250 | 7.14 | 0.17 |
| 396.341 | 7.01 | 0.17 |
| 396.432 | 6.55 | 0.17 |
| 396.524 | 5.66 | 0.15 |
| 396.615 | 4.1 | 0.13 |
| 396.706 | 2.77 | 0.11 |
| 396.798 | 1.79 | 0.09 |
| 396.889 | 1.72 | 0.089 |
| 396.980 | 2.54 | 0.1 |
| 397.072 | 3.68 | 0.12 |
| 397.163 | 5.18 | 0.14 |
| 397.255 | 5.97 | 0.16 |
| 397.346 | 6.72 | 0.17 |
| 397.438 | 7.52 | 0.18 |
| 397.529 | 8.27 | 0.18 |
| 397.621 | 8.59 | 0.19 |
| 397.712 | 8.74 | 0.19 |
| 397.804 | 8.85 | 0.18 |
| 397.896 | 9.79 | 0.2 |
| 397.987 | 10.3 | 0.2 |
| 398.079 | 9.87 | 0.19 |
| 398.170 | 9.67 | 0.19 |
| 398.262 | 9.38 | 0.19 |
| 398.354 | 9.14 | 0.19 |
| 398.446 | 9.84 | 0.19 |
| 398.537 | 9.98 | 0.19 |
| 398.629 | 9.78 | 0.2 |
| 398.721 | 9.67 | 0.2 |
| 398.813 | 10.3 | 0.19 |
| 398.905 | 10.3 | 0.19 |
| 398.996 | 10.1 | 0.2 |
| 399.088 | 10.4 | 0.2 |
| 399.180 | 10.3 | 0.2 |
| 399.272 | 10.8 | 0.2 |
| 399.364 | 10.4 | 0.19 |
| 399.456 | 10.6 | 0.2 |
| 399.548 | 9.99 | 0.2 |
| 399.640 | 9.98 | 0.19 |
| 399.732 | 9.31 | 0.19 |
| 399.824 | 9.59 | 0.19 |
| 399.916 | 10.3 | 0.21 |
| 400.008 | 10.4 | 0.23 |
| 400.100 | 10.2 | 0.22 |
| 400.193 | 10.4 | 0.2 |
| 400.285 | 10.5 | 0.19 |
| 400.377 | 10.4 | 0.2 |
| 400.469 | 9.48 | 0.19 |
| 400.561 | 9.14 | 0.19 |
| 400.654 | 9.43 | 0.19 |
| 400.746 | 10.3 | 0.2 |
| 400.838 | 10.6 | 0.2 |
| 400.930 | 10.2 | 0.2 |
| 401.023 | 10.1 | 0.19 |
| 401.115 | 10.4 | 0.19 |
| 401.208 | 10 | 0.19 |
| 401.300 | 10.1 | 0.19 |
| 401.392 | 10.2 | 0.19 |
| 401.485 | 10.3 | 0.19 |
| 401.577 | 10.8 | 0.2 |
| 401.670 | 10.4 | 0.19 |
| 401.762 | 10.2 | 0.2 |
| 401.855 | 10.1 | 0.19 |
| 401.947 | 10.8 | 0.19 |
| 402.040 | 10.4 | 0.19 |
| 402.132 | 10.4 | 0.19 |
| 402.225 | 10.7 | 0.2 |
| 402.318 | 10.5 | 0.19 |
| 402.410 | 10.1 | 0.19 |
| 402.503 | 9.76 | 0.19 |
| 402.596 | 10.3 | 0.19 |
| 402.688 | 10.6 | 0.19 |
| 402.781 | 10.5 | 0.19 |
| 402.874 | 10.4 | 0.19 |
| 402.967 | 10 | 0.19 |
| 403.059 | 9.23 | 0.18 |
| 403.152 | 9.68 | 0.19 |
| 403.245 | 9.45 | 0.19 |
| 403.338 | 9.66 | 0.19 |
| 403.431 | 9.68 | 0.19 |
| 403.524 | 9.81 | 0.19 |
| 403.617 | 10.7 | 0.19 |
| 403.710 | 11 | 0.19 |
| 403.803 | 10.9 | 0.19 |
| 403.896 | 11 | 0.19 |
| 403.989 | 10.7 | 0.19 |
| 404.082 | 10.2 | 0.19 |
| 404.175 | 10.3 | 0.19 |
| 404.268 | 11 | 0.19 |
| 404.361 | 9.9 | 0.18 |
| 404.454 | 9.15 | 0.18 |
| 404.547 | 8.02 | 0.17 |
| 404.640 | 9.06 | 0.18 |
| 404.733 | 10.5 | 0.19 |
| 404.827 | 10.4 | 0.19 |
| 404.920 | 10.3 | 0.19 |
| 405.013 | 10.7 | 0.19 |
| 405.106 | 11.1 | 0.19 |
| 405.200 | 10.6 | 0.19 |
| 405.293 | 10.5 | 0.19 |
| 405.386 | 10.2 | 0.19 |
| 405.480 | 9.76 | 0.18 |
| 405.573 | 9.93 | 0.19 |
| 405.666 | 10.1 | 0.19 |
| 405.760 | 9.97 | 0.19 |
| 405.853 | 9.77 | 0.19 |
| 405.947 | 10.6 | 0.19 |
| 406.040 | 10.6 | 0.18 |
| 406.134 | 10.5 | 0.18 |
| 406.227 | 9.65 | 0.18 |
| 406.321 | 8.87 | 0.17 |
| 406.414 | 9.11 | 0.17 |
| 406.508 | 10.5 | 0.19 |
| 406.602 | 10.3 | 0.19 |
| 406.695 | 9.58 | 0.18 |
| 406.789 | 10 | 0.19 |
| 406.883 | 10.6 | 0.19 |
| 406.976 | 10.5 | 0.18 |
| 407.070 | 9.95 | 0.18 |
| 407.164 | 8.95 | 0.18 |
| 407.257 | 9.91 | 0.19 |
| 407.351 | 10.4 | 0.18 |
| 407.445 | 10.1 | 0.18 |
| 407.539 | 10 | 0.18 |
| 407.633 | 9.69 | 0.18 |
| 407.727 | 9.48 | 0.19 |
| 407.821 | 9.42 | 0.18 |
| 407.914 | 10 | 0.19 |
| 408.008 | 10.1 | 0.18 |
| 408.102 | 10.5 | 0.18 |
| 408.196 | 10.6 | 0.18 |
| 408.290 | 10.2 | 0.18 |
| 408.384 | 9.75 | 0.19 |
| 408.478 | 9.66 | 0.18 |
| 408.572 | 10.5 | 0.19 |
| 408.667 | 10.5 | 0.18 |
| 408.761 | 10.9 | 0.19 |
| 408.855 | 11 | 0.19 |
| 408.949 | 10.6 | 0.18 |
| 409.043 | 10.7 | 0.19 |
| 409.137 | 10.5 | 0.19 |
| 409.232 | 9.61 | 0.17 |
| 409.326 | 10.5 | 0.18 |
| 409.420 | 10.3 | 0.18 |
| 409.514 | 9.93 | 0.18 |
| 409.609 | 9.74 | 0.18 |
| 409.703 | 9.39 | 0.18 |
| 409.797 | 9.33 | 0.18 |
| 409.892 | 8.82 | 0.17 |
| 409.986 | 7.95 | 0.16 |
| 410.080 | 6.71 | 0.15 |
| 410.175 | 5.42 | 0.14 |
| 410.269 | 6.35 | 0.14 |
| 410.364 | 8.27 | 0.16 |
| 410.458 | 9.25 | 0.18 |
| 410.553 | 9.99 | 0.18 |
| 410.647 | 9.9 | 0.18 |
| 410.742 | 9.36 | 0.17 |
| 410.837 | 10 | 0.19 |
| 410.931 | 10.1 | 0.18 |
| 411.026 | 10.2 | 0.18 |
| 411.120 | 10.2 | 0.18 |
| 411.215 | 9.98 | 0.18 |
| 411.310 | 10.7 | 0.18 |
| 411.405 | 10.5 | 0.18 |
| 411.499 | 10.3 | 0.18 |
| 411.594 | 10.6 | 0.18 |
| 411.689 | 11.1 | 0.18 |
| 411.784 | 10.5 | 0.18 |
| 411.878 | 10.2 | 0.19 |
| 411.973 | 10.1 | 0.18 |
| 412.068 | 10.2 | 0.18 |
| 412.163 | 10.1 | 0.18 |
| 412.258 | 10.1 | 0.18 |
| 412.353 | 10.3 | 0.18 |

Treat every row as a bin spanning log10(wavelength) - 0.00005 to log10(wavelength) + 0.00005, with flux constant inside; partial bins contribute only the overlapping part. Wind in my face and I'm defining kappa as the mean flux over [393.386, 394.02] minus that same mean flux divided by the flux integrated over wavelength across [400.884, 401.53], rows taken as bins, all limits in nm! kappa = 4.0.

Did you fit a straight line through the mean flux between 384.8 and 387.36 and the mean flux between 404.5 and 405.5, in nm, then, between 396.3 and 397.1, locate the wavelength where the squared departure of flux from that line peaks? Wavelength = 396.889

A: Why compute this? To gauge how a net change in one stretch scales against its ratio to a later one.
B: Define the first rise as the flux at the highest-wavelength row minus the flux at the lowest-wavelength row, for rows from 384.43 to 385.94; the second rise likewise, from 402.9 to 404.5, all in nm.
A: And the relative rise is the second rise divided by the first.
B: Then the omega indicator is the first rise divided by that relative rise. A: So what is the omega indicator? -4.0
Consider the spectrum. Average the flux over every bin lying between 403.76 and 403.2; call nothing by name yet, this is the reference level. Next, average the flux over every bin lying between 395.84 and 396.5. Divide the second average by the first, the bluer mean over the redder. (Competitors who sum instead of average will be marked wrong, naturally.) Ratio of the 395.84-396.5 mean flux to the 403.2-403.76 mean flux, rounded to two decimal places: 0.78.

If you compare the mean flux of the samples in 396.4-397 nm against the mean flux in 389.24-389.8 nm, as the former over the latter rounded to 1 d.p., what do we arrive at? 0.4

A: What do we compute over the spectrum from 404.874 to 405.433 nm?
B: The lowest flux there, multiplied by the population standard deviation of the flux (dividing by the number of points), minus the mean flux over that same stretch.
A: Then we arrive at -7.6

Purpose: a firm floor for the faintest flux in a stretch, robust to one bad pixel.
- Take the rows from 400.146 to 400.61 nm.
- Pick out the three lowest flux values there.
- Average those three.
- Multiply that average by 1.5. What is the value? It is 14.5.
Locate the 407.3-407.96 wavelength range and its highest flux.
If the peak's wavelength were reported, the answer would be 407.351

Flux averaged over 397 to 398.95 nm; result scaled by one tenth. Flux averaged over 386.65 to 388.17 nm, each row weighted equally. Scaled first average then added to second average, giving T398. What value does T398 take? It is 10.1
